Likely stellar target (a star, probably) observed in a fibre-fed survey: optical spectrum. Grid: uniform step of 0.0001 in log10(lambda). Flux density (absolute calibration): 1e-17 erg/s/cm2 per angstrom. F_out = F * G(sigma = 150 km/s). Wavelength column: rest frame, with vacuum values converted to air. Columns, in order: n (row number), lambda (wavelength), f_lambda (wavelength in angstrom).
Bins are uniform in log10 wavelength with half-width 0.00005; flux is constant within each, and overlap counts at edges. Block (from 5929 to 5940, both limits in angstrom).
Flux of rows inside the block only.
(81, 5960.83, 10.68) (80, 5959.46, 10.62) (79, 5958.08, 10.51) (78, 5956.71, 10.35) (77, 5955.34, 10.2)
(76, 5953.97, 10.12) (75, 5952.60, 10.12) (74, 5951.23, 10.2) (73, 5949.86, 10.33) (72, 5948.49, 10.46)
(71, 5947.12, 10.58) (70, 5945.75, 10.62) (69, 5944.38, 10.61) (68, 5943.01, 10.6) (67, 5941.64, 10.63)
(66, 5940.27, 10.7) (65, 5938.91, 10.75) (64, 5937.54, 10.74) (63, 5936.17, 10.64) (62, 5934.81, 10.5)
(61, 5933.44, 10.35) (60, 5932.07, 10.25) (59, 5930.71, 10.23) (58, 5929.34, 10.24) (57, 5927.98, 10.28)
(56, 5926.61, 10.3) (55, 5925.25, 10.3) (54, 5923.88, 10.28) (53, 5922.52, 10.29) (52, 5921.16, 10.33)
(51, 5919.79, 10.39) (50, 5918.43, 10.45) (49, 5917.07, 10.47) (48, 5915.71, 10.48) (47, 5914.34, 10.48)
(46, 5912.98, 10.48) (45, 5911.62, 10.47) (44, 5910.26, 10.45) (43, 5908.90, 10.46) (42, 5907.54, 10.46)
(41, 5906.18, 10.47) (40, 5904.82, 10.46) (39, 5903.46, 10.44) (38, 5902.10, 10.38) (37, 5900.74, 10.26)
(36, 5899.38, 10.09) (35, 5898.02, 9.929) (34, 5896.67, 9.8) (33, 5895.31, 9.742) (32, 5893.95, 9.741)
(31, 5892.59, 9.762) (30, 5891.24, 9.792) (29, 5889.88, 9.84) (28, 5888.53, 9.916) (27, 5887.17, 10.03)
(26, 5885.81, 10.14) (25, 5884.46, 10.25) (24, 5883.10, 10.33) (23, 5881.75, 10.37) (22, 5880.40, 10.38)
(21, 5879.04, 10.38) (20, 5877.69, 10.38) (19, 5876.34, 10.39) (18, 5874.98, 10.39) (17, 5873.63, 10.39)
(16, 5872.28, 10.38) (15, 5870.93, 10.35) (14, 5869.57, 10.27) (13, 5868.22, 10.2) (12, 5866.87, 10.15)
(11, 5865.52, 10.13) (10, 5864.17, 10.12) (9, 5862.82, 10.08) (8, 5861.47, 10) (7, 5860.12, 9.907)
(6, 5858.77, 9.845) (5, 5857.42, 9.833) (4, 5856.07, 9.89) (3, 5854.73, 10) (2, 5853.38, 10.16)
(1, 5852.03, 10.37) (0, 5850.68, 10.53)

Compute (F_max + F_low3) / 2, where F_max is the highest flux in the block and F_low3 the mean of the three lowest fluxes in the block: 10.5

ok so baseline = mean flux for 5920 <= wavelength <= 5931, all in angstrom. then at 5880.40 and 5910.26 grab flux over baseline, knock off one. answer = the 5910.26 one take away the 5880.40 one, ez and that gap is 0.007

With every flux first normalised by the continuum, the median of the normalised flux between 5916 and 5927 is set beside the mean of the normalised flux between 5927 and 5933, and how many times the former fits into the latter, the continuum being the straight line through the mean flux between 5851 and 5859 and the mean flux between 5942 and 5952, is 0.99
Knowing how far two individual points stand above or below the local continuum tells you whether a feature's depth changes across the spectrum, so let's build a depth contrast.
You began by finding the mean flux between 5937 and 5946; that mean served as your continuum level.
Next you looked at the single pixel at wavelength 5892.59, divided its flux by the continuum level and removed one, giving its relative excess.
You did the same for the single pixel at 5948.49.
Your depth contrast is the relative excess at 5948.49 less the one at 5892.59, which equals 0.07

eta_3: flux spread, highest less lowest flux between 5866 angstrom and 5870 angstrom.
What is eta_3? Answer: 0.12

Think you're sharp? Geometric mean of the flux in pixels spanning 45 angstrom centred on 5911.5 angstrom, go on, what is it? 10.2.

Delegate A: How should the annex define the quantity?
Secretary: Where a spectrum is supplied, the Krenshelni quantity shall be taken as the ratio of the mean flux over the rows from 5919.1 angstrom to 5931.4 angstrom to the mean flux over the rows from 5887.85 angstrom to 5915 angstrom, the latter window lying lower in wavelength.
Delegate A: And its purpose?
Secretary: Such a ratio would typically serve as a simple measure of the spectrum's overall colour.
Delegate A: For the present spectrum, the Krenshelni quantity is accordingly 1.012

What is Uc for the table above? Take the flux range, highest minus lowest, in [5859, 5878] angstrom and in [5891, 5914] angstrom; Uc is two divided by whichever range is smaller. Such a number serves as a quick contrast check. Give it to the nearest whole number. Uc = 4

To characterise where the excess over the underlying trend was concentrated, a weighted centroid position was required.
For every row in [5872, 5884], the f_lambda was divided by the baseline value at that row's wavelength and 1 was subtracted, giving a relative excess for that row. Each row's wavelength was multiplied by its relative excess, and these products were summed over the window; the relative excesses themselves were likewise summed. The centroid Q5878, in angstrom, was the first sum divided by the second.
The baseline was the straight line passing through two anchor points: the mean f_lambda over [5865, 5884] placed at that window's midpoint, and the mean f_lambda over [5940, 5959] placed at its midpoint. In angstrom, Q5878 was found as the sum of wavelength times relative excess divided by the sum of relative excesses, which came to 5876.5 angstrom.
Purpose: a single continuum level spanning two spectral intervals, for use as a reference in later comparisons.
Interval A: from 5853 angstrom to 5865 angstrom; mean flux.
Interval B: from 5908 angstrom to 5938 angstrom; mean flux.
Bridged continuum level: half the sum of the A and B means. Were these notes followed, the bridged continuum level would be 10.19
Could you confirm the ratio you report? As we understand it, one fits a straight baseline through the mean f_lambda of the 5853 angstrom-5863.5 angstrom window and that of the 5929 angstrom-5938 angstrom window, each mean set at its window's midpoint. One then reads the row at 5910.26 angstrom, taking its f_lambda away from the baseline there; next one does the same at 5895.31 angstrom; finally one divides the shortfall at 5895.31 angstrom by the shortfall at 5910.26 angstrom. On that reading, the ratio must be -2.6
